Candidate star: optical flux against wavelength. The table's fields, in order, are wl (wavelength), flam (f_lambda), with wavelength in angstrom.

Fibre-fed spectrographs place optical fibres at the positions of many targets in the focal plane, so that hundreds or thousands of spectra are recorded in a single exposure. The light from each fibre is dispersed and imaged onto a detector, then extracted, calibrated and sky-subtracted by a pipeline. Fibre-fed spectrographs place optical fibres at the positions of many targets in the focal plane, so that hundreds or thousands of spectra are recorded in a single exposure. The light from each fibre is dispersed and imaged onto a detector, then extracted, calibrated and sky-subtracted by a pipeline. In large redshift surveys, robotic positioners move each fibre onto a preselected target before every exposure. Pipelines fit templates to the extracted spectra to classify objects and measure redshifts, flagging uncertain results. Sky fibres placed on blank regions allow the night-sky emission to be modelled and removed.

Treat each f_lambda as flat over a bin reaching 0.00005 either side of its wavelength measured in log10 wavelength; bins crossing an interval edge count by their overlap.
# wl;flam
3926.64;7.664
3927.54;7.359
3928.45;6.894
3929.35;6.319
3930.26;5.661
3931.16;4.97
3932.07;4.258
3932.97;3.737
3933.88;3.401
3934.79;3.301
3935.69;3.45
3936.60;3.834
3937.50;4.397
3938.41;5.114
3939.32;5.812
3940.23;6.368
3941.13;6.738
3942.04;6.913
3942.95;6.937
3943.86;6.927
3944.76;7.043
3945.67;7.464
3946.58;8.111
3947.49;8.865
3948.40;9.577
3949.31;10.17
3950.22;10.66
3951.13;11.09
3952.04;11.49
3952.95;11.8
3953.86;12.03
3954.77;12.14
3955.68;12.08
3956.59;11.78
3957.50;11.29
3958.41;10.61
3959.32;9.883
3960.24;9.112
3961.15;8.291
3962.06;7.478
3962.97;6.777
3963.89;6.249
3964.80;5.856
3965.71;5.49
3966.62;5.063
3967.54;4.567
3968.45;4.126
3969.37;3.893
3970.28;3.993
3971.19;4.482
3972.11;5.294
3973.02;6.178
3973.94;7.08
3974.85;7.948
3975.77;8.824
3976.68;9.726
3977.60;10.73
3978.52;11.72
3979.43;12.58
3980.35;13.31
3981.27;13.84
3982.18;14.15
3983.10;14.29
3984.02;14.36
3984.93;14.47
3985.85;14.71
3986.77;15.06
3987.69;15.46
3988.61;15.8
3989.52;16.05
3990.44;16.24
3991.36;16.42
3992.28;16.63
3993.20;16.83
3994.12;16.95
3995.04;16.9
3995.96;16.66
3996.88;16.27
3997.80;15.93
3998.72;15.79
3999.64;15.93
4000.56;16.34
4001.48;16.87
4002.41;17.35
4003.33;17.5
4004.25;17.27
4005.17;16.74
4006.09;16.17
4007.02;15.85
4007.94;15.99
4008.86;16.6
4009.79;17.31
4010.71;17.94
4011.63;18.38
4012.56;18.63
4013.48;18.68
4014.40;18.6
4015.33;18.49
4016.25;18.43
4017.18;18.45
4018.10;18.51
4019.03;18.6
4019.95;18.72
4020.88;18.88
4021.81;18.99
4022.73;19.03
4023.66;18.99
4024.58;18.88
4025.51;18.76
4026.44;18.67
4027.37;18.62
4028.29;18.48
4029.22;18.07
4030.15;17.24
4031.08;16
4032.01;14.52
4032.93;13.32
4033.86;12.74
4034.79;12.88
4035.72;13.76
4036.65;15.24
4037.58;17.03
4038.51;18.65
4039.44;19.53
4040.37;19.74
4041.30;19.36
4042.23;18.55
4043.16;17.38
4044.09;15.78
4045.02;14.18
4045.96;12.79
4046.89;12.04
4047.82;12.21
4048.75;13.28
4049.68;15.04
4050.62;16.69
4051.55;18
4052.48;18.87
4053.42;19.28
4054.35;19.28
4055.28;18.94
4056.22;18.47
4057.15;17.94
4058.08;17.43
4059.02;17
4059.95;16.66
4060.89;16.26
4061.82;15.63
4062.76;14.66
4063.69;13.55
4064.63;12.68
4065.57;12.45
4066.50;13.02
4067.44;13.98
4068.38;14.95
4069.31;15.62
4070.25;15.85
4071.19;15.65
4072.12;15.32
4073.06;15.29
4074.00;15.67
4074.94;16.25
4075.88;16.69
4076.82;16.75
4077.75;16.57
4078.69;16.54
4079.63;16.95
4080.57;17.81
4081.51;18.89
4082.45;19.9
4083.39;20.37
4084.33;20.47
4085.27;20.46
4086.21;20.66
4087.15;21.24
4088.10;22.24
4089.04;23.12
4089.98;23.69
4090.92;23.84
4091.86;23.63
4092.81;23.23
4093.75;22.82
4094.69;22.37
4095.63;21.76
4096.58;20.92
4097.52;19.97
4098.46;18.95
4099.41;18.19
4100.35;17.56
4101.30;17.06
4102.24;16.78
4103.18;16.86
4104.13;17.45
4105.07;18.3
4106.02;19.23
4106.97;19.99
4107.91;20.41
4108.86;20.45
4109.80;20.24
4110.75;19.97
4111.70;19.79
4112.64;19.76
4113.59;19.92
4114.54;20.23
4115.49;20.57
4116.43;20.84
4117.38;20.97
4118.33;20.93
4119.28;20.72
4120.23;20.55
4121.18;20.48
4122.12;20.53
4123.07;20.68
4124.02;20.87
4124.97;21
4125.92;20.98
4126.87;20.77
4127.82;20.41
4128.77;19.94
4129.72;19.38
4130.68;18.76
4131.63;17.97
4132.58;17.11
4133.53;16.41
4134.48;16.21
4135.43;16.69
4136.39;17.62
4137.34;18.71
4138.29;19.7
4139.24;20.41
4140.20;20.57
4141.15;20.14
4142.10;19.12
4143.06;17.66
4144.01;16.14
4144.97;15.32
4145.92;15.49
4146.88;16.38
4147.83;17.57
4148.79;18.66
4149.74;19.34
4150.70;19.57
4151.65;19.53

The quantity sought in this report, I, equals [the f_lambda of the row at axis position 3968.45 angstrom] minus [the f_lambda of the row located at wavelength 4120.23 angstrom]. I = -16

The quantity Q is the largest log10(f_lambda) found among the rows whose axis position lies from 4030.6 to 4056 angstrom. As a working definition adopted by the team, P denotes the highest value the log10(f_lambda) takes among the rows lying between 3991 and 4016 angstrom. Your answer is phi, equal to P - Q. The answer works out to -0.02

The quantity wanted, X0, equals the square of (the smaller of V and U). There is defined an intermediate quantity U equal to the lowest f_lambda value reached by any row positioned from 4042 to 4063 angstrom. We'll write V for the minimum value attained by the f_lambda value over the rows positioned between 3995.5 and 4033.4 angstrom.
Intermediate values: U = 12.04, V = 13.32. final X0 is 145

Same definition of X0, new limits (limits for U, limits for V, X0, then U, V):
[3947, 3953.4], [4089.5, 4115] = 79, 8.865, 16.78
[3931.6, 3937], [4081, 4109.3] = 11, 3.301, 16.78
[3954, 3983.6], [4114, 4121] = 15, 3.893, 20.23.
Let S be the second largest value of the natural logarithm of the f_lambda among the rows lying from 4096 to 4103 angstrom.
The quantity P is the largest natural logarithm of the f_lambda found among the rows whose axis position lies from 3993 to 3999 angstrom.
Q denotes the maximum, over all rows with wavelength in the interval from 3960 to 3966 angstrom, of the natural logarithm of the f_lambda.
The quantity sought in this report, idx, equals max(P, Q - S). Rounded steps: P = 2.83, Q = 2.2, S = 3.0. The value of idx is 2.83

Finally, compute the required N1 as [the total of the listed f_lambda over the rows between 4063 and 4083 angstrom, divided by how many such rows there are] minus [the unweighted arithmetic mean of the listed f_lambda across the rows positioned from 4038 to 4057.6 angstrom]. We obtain -1.2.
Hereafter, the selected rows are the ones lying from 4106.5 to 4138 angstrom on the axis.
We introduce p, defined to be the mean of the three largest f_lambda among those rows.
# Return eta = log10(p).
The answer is 1.32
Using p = 21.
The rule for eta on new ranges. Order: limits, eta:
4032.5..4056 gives 1.29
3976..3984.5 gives 1.15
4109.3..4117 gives 1.31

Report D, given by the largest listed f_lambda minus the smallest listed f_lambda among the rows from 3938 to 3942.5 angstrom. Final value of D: 1.8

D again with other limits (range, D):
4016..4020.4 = 0.3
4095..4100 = 3.6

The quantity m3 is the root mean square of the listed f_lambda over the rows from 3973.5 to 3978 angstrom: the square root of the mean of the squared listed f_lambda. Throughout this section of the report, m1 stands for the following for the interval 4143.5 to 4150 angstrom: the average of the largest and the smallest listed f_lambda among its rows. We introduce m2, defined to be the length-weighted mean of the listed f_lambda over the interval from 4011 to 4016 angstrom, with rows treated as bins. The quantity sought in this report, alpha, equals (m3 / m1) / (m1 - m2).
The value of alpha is -0.42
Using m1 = 17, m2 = 18.5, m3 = 9.0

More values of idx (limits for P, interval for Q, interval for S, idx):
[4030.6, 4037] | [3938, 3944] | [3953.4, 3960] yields 2.77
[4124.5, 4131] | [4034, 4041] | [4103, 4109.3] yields 3.04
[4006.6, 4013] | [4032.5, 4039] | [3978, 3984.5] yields 2.92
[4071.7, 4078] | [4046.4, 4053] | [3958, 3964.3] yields 2.82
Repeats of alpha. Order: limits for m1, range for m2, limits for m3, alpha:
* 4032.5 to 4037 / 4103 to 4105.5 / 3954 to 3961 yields -0.22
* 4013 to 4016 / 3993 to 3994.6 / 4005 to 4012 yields 0.54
